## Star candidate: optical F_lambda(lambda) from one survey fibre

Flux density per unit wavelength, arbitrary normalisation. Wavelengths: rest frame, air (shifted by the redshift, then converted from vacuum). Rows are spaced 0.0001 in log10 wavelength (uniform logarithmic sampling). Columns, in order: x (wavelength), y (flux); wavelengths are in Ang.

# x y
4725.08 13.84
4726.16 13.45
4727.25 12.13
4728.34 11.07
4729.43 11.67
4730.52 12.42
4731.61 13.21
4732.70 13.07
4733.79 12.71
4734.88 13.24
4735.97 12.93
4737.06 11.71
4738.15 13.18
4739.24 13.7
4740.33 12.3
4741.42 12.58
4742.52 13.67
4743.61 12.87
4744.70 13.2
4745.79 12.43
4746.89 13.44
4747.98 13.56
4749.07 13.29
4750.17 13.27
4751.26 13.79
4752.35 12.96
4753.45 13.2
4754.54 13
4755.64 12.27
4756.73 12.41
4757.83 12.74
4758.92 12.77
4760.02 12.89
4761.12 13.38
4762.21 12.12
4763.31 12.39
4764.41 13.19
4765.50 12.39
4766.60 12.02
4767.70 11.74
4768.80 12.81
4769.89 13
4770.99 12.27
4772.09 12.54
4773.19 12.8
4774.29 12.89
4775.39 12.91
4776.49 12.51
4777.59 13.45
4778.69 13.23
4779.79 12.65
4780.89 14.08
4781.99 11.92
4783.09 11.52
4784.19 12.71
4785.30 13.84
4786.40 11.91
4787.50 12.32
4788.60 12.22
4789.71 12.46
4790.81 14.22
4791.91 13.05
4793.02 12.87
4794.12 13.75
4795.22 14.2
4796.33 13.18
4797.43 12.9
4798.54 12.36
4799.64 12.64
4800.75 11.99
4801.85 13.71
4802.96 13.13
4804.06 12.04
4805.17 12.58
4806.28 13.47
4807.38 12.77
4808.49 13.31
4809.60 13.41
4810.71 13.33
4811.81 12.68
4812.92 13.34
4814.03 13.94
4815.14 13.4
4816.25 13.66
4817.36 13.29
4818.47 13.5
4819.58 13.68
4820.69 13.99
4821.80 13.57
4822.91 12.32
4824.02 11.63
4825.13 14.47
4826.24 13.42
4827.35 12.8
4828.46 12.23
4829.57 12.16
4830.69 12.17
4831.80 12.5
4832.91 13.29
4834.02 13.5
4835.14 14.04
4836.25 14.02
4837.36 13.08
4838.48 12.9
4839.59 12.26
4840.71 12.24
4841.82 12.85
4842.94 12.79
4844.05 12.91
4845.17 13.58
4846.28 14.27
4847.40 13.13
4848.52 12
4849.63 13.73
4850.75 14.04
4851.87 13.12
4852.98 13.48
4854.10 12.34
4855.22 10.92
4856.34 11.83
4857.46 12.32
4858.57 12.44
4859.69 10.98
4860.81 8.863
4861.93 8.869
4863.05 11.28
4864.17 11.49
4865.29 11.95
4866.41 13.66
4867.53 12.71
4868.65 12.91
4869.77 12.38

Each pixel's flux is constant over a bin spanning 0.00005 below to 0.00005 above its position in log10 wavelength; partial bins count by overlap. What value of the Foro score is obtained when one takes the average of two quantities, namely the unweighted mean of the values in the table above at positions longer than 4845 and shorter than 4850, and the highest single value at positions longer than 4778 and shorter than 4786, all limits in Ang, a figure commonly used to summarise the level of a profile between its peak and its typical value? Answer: 13.7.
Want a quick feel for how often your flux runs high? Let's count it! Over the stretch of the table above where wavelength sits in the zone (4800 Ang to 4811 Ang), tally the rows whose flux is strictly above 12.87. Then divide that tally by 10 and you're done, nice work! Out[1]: 0.60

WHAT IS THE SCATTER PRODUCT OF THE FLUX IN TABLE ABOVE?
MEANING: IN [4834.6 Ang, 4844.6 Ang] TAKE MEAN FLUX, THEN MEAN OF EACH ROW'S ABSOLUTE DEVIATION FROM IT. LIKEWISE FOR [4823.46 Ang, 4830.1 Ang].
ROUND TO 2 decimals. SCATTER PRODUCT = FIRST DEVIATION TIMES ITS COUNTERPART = 0.36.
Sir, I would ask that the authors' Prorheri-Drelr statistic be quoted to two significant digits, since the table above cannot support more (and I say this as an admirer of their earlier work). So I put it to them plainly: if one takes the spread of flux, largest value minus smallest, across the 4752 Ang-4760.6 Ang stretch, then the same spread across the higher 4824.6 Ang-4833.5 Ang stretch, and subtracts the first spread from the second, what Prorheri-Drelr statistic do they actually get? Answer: 1.4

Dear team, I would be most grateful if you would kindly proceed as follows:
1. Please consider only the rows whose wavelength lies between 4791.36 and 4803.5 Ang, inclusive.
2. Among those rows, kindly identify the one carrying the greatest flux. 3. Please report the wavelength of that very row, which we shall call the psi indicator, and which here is 4795.22 Ang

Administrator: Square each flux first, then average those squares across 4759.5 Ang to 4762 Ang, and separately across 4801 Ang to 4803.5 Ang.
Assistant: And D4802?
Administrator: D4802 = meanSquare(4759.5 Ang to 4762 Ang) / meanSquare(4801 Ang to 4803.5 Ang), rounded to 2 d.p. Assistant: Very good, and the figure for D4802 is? 0.96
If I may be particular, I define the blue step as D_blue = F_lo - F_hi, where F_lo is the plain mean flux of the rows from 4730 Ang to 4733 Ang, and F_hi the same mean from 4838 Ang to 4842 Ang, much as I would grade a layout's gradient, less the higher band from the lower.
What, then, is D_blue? 0.3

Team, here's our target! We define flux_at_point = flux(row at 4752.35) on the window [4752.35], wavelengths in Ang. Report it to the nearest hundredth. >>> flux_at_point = 12.96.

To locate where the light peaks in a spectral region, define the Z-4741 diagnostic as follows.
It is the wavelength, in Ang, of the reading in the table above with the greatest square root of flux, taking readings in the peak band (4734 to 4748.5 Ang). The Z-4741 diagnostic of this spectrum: 4739.24 Ang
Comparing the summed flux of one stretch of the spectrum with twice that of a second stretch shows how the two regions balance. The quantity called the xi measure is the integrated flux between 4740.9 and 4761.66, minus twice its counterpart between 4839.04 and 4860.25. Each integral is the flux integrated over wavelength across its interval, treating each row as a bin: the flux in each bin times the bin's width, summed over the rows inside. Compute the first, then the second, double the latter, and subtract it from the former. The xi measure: -268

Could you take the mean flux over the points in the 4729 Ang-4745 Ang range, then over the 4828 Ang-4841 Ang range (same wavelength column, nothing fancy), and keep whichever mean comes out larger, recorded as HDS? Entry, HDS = 12.9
